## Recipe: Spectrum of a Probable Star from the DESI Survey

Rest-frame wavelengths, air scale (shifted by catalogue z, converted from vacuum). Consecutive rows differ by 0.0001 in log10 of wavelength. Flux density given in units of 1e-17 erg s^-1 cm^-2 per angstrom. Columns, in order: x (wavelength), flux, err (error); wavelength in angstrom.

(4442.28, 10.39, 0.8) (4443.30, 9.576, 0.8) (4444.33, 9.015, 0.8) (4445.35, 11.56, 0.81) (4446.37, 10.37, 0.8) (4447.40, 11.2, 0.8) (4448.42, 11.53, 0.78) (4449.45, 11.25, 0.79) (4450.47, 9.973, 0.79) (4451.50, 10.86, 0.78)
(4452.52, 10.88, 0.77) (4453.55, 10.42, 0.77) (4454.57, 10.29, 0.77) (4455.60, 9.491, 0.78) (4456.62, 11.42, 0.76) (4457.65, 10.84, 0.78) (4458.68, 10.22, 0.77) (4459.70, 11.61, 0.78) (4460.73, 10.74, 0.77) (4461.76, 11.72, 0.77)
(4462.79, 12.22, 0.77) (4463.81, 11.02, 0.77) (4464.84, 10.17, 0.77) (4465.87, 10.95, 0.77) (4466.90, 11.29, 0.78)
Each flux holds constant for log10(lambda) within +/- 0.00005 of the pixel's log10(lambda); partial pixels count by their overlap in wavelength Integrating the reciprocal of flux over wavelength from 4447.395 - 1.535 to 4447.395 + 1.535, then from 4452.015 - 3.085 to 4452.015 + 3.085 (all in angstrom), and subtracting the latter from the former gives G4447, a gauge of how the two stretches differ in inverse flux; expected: -0.30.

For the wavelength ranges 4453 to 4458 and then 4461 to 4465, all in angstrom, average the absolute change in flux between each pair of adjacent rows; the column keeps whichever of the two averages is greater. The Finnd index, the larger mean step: 0.86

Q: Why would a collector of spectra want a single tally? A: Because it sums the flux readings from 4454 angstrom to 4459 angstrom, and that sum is 52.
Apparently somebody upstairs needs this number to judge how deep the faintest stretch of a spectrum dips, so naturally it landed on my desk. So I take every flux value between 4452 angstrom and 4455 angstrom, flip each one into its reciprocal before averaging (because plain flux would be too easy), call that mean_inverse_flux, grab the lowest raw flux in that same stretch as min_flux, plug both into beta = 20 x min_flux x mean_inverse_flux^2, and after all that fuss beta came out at 1.86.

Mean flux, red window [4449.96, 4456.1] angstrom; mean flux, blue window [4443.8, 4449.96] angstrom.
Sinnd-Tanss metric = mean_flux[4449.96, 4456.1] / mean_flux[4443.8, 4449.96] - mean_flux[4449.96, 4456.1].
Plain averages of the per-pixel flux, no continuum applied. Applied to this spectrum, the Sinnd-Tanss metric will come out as -9.4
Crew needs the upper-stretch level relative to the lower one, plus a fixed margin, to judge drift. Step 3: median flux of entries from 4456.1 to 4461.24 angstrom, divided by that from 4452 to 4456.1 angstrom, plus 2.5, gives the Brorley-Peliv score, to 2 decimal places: 3.55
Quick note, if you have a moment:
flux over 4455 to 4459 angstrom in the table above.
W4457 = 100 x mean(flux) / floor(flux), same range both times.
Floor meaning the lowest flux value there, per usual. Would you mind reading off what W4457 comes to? 111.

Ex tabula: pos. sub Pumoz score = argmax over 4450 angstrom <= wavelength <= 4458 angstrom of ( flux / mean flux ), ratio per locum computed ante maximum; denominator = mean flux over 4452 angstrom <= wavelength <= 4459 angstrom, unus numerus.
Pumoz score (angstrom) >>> 4456.62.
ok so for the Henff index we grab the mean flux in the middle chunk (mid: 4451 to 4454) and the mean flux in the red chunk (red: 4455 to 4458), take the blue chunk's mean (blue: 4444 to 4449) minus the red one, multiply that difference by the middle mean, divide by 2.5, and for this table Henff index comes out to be 1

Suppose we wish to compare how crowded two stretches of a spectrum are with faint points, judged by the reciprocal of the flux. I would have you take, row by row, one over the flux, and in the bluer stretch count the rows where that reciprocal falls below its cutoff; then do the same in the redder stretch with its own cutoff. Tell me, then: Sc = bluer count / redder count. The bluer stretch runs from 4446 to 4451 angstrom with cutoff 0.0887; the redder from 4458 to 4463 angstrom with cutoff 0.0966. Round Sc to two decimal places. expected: 0.25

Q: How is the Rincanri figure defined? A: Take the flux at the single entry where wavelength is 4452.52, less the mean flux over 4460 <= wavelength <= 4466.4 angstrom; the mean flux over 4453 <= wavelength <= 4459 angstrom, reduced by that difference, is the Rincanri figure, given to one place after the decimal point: 10.7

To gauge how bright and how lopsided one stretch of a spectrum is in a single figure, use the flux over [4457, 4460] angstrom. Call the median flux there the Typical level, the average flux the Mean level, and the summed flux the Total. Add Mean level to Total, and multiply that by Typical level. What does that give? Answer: 472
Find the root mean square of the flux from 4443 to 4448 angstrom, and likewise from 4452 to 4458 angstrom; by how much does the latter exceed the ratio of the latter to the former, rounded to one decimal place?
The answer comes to 9.6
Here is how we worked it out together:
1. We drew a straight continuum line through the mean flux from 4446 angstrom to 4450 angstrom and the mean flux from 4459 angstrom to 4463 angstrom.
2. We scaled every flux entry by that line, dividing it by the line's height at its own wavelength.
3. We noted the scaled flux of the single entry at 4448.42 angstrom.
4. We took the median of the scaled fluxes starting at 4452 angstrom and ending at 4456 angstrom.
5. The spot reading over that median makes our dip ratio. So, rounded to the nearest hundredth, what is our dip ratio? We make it 1.13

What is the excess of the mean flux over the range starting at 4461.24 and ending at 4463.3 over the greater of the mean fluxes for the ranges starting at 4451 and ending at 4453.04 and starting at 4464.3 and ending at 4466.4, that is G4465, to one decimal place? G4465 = 1.1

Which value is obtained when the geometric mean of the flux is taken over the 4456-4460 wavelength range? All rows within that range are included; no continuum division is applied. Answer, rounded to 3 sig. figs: 11.0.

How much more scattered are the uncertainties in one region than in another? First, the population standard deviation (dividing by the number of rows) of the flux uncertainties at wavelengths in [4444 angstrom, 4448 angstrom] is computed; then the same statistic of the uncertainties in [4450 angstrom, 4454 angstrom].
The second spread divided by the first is 1.9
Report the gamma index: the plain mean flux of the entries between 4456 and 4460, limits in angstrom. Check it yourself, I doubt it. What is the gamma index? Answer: 11.0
